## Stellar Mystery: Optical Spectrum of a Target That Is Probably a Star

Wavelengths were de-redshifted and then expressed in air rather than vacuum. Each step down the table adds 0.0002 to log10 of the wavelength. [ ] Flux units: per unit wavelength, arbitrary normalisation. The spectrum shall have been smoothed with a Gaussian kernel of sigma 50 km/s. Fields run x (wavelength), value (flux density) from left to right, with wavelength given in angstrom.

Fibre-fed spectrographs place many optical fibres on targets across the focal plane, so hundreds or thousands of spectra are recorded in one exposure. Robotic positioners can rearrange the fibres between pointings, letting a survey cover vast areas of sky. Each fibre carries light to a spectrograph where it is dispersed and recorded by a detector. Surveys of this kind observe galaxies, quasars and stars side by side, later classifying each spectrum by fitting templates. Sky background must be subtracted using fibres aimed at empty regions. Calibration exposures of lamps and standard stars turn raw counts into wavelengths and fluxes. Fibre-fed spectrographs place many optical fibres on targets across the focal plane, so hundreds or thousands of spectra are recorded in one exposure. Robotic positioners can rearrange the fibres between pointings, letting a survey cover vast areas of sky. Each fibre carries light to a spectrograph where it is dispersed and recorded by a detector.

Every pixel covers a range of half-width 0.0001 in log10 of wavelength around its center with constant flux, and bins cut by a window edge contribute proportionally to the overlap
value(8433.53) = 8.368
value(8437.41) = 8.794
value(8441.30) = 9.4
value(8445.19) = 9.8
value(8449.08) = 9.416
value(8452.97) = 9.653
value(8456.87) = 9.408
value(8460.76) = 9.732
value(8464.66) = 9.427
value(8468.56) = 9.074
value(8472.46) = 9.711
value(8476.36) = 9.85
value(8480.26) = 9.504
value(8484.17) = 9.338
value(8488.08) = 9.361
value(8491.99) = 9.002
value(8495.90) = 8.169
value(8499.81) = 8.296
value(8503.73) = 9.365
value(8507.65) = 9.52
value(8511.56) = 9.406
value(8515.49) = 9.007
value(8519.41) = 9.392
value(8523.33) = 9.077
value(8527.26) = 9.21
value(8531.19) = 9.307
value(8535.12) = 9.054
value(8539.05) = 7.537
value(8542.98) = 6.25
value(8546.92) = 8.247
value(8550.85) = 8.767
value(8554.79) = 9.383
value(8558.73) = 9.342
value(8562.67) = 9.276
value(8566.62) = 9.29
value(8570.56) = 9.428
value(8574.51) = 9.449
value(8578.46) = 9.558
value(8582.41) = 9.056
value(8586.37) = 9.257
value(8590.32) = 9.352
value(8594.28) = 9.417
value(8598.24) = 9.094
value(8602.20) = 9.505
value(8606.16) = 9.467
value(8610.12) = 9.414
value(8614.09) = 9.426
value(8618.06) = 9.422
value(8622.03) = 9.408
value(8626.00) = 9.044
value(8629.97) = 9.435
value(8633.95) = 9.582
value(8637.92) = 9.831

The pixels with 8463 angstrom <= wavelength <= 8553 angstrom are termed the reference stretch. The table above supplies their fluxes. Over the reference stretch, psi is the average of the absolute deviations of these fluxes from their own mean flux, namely 0.56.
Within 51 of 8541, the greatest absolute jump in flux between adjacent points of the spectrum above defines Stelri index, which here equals 2.00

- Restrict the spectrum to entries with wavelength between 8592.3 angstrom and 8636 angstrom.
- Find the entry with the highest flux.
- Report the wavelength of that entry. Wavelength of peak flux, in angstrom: 8633.95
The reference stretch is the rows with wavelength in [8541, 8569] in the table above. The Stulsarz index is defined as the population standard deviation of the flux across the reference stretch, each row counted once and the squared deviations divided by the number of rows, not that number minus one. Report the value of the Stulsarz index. 1.1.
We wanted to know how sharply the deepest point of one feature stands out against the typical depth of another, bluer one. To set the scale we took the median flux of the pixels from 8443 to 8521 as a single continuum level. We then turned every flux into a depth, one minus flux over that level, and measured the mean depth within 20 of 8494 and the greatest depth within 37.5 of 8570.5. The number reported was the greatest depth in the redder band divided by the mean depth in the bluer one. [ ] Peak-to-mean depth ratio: 14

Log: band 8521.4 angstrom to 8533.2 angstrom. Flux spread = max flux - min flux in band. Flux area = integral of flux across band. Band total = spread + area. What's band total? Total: 109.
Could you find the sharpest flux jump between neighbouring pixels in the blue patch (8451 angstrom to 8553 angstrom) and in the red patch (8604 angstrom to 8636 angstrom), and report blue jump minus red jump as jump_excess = 1.6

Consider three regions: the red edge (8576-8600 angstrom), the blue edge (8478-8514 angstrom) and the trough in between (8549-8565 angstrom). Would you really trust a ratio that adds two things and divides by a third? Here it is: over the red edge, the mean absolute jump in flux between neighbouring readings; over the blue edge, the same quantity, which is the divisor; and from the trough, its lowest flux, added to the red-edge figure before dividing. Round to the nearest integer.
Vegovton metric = 25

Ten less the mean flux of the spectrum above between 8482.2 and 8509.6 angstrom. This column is 1.0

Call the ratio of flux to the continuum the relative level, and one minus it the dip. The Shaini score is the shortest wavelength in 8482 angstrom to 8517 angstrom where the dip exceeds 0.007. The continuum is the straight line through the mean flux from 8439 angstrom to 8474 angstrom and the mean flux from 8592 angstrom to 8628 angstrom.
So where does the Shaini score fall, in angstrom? 8484.17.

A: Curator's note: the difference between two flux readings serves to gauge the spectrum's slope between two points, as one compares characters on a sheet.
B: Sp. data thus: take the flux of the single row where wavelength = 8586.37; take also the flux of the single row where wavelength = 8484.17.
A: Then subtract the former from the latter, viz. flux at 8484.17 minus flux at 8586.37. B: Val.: 0.1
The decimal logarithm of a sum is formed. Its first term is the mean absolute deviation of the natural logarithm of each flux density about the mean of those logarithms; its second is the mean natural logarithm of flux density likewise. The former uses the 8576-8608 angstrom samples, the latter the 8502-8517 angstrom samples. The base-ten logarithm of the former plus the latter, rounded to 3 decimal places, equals 0.352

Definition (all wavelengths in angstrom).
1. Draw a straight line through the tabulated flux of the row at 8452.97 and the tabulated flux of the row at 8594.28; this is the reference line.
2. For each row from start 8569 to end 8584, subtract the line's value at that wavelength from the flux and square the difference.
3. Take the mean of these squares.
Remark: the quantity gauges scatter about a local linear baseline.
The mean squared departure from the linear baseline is 0.04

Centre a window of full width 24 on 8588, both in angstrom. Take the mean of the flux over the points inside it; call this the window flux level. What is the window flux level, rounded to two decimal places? 9.29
